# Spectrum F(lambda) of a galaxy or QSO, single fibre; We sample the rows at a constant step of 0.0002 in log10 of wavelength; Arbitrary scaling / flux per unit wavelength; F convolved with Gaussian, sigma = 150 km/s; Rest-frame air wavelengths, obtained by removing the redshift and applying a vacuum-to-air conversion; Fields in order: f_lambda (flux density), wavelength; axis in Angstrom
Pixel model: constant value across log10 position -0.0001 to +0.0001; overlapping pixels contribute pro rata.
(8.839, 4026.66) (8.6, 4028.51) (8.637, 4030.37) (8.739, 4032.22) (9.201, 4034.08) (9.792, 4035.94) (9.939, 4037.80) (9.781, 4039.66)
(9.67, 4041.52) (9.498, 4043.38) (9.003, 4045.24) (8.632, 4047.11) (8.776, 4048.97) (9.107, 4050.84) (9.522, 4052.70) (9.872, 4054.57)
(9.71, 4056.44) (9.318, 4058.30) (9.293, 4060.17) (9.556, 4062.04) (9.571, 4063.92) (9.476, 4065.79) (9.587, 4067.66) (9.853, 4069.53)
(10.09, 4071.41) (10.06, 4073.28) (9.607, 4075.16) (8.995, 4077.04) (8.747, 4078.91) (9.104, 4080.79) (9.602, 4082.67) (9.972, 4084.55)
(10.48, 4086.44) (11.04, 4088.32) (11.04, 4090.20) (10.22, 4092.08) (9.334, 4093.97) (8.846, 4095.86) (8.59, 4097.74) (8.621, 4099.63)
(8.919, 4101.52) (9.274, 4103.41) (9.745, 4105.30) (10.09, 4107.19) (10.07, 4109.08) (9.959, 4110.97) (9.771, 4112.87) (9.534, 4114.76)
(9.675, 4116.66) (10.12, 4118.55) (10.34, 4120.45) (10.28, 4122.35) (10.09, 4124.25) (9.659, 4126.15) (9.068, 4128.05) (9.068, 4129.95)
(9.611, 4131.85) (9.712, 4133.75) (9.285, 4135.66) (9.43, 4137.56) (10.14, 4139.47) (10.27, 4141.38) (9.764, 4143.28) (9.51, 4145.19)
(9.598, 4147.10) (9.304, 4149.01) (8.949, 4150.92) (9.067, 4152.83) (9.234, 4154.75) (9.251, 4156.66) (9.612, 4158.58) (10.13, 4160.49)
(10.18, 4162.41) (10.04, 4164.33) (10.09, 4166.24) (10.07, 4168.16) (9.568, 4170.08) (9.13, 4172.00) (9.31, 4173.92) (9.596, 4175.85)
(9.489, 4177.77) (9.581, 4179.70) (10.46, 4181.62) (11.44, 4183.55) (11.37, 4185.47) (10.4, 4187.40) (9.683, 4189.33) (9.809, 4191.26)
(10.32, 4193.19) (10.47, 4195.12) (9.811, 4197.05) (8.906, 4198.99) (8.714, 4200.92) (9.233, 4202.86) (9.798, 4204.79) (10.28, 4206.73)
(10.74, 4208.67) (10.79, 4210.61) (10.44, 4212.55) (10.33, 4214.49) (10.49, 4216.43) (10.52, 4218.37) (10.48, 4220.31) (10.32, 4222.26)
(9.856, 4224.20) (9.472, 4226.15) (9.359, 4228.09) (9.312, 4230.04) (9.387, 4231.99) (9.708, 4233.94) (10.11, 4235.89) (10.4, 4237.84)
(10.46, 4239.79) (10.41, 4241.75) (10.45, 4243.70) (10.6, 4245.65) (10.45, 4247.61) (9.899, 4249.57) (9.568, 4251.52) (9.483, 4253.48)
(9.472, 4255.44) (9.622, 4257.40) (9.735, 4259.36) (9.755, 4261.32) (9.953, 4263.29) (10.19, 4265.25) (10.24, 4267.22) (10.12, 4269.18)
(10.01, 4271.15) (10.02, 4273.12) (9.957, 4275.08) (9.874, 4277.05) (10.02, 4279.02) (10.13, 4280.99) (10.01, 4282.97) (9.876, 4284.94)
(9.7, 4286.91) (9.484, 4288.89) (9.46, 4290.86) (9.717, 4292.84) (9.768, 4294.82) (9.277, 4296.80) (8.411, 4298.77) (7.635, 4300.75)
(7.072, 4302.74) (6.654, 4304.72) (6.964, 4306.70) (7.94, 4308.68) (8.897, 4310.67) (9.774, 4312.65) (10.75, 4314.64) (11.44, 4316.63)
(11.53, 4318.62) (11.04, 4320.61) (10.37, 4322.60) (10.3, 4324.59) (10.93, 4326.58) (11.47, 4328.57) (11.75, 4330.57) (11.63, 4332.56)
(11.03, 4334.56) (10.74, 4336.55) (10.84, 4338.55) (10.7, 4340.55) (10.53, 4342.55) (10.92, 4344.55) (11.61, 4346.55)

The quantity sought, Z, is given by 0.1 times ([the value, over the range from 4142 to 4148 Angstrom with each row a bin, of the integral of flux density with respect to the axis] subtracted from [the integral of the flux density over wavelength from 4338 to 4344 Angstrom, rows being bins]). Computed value 0.6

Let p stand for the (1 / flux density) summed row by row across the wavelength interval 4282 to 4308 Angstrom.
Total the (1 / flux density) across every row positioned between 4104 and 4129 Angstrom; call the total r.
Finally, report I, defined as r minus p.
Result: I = -0.20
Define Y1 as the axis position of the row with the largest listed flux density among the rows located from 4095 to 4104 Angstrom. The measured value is 4103.41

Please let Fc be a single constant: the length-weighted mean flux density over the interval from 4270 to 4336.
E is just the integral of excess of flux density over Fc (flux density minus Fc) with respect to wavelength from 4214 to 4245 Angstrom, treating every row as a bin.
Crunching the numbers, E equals 8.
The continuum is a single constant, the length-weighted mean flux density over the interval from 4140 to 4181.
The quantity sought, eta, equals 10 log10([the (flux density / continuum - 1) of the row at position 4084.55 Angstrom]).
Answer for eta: -14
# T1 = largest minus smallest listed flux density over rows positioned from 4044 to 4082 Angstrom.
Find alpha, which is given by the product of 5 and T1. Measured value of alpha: 7.3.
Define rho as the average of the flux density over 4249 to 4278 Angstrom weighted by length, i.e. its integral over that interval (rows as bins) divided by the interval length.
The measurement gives 9.86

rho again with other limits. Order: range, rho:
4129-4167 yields 9.61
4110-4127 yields 9.94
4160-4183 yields 9.82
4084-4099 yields 9.91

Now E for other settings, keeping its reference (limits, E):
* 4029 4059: -14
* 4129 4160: -9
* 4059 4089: -4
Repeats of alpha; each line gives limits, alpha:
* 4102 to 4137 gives 6.4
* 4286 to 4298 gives 2.5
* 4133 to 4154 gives 6.6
